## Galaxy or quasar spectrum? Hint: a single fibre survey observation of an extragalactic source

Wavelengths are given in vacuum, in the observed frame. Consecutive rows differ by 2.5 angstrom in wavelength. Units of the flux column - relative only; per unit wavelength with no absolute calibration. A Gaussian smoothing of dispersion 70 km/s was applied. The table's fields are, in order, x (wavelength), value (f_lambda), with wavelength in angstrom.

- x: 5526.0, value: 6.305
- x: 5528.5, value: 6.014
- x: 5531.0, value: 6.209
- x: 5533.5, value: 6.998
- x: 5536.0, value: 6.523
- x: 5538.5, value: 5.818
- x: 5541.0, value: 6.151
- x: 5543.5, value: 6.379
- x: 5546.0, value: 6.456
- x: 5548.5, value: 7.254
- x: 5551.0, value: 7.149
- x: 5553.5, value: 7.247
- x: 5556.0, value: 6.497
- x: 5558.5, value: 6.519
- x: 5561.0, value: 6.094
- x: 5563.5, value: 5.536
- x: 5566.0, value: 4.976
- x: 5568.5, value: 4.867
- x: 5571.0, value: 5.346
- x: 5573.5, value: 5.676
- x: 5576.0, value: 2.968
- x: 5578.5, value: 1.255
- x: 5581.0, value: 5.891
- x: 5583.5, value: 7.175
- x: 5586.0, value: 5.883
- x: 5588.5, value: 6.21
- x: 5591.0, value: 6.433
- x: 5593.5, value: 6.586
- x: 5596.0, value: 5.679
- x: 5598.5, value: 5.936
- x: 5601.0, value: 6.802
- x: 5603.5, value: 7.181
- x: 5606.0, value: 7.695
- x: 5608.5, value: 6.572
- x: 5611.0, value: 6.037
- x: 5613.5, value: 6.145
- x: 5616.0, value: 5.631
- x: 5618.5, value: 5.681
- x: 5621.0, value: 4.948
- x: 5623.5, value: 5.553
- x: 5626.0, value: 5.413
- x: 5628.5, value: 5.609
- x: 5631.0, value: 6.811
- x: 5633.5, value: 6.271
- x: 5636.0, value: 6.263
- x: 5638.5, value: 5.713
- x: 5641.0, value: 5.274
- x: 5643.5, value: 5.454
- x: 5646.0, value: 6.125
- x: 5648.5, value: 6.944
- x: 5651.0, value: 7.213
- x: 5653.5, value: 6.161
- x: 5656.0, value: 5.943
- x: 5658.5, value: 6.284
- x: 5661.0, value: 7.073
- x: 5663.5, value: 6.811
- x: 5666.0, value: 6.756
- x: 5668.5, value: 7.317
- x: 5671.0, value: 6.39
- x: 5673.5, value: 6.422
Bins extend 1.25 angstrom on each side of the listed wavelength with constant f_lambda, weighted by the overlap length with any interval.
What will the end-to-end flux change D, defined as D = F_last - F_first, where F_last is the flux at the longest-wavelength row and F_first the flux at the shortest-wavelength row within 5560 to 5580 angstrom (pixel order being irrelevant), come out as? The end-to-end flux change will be -4.8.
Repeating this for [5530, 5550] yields 1.0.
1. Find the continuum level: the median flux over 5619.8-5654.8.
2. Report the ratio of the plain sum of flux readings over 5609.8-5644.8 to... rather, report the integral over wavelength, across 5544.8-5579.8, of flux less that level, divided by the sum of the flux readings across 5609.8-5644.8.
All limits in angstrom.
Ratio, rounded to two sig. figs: -0.16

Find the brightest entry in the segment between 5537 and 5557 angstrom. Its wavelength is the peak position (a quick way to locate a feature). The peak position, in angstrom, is 5548.5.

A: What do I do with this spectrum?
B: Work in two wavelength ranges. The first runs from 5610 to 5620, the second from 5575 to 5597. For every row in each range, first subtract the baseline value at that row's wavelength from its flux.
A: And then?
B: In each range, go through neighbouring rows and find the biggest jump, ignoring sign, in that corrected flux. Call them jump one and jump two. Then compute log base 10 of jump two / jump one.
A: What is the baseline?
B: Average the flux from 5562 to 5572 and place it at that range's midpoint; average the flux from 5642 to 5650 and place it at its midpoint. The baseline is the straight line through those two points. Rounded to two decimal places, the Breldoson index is 0.93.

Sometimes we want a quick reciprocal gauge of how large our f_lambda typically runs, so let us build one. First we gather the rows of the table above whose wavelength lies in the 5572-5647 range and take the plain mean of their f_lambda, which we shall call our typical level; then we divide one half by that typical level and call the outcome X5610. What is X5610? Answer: 0.086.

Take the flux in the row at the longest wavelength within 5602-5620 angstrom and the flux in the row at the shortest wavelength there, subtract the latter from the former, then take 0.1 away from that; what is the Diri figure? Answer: -1.6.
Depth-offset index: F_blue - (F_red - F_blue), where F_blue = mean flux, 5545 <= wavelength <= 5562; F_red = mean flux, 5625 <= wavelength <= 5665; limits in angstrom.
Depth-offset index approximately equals 7.3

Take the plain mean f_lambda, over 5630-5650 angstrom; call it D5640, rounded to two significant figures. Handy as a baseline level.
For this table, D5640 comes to 6.1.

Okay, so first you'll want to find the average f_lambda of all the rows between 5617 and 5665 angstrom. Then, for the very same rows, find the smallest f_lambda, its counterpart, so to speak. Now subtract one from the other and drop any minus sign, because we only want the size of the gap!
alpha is 1.1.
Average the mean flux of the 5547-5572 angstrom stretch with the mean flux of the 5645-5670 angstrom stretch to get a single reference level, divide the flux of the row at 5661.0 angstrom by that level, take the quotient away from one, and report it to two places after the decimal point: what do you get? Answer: -0.10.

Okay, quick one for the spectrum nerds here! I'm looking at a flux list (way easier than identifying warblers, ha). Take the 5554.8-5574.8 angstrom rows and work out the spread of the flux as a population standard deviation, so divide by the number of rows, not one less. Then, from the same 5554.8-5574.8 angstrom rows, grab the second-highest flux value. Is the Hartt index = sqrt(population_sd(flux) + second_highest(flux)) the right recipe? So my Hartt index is 2.663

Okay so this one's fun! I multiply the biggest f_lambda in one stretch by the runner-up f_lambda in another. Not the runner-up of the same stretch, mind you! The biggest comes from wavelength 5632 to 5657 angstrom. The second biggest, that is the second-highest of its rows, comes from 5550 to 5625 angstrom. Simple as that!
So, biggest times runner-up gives 52.3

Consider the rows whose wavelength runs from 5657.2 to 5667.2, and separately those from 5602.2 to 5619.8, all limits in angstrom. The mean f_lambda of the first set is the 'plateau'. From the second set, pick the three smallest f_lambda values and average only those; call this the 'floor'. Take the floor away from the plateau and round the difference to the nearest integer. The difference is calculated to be 1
